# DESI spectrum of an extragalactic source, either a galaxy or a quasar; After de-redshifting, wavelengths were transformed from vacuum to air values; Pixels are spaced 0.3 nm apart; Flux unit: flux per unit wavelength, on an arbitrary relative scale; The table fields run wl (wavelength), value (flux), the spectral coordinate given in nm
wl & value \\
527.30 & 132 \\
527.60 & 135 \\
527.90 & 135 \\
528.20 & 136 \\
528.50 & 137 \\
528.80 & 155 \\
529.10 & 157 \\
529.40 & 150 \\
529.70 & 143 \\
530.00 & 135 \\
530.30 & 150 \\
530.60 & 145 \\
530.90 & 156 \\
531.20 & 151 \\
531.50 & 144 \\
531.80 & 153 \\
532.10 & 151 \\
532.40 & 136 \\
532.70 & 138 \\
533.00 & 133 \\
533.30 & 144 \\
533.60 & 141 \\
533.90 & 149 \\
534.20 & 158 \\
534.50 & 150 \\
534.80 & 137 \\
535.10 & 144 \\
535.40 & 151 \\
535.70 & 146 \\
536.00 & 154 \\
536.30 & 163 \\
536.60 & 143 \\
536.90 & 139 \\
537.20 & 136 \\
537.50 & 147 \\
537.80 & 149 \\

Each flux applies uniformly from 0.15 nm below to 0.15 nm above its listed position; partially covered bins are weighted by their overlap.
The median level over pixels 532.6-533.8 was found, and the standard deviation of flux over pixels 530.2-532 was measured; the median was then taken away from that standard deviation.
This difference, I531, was -135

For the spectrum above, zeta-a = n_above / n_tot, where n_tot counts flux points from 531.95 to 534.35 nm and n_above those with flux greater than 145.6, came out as 0.375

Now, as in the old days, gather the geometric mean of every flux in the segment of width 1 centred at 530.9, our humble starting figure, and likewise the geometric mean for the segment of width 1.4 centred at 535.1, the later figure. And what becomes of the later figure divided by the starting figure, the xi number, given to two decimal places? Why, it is 0.97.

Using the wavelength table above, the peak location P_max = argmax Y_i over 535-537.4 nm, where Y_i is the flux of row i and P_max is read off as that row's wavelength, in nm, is 536.30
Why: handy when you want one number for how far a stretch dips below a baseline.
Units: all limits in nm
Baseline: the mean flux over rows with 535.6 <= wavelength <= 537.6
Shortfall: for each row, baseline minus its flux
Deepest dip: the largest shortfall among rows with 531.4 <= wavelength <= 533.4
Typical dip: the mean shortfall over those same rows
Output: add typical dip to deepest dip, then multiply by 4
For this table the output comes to 72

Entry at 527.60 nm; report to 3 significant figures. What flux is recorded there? 135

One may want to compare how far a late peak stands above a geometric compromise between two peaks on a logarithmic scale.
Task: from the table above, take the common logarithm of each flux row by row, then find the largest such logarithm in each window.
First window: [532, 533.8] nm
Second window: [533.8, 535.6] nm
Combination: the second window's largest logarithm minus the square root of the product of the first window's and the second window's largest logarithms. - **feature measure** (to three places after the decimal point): 0.010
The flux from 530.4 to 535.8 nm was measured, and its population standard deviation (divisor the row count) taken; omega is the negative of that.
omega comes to -6.9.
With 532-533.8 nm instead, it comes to -5.9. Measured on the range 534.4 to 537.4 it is -8.0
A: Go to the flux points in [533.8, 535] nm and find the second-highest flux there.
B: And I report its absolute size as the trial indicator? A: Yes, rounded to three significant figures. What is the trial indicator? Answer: 150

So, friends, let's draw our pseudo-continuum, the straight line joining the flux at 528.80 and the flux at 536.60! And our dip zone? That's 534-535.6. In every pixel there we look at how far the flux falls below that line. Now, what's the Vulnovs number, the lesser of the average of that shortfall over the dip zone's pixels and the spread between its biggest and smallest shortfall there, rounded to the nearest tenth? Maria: -2.2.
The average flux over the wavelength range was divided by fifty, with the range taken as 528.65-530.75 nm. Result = 2.957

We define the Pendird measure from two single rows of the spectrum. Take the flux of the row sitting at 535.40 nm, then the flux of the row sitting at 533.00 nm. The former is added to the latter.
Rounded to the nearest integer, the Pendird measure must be 284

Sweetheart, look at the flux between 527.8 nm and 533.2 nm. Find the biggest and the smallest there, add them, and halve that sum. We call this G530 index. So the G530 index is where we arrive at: 145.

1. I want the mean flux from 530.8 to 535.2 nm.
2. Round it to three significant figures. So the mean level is 146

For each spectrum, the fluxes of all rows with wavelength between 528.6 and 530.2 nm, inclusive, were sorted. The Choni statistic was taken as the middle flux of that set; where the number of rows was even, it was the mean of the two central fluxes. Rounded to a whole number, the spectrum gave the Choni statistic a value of 150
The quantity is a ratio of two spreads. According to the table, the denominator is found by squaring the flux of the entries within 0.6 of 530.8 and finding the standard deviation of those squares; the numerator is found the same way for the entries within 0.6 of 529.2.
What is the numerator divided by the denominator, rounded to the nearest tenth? 1.4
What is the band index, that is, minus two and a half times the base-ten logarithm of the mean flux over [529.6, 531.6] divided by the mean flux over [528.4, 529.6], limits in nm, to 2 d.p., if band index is 0.03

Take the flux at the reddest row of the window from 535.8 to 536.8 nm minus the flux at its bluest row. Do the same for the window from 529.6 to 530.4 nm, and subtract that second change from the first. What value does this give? -18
